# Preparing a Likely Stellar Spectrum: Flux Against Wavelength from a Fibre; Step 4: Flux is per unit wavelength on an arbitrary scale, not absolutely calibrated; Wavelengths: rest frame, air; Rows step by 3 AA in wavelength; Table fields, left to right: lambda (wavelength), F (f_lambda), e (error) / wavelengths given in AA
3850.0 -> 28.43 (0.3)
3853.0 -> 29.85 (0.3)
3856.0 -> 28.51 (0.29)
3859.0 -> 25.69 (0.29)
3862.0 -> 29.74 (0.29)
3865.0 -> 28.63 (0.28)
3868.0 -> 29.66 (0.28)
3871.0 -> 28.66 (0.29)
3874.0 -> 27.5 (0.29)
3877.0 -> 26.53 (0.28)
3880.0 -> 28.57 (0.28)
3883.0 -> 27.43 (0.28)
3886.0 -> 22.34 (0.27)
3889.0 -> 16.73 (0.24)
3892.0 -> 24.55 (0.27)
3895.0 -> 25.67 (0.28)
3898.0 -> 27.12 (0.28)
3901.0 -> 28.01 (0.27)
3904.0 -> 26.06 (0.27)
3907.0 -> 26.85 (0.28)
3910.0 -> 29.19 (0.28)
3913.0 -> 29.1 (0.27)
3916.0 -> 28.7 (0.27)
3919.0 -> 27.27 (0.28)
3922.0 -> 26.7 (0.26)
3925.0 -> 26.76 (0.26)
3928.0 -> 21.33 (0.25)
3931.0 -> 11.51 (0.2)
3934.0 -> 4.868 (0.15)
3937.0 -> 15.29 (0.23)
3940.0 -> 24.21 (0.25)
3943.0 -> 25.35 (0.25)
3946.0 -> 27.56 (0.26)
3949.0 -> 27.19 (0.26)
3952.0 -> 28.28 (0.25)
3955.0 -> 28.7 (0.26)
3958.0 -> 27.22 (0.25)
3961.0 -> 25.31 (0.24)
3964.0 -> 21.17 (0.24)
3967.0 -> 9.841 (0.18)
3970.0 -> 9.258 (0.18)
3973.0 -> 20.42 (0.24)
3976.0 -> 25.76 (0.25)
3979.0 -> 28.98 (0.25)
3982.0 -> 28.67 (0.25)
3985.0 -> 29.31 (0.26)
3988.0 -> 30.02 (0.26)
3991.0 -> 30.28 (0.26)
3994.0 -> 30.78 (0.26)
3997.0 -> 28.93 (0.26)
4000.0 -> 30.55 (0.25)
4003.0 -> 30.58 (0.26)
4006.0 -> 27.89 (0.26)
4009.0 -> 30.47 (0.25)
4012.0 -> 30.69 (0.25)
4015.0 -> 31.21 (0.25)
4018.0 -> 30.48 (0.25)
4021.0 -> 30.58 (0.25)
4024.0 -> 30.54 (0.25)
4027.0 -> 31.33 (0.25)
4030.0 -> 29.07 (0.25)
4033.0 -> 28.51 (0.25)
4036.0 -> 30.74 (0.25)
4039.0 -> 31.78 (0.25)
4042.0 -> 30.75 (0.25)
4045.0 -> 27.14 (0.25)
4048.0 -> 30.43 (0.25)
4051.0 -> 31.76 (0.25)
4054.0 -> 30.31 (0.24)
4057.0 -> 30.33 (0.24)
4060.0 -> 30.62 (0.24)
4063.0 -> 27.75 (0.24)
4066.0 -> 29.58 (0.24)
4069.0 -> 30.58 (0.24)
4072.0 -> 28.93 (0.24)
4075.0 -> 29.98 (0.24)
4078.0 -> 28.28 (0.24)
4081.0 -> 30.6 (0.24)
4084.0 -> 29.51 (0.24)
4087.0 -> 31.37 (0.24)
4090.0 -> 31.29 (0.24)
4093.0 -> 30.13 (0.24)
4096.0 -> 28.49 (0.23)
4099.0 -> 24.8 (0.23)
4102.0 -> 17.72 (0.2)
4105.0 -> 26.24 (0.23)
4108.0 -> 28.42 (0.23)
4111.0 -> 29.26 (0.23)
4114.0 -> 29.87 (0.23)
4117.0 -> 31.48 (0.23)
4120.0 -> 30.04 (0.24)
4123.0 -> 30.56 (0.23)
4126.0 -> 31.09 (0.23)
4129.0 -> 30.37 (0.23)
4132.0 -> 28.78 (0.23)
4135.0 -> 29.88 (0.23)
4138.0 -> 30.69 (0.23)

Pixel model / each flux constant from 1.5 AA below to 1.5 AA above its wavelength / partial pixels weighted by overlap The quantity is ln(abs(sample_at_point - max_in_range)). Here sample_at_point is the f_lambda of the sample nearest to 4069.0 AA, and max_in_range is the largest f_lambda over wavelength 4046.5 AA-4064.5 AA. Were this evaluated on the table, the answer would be 0.17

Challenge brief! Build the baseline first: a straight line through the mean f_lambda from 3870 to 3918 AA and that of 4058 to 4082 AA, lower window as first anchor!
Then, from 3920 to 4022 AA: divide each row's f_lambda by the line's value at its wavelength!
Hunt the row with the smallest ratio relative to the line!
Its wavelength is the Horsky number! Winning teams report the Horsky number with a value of 3934.0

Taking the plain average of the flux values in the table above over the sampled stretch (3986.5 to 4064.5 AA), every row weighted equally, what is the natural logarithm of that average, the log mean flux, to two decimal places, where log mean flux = 3.41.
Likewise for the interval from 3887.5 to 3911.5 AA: 3.24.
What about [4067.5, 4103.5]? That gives 3.35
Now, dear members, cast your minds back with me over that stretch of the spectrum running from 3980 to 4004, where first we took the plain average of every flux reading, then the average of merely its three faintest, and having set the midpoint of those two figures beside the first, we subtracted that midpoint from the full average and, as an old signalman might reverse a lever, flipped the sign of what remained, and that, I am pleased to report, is 0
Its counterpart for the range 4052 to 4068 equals 0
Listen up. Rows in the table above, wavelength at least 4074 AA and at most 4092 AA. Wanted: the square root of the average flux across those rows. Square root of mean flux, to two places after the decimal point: 5.49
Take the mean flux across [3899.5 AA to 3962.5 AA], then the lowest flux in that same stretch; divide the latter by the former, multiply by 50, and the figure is 10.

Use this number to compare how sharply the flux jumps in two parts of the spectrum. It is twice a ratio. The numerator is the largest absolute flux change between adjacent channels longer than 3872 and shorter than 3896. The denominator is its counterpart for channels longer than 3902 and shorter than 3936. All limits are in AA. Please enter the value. 1.6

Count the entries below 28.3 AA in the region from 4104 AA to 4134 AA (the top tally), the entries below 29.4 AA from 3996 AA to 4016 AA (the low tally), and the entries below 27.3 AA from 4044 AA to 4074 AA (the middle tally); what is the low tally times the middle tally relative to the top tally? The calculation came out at 2.0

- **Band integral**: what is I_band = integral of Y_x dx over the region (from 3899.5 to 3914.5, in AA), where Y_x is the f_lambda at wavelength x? 418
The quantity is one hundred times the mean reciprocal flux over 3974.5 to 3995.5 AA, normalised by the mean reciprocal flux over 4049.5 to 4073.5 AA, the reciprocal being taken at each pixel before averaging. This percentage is 103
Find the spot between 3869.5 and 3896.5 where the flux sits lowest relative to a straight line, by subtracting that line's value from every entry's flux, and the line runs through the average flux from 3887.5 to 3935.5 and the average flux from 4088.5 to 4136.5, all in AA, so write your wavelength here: 3889.0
